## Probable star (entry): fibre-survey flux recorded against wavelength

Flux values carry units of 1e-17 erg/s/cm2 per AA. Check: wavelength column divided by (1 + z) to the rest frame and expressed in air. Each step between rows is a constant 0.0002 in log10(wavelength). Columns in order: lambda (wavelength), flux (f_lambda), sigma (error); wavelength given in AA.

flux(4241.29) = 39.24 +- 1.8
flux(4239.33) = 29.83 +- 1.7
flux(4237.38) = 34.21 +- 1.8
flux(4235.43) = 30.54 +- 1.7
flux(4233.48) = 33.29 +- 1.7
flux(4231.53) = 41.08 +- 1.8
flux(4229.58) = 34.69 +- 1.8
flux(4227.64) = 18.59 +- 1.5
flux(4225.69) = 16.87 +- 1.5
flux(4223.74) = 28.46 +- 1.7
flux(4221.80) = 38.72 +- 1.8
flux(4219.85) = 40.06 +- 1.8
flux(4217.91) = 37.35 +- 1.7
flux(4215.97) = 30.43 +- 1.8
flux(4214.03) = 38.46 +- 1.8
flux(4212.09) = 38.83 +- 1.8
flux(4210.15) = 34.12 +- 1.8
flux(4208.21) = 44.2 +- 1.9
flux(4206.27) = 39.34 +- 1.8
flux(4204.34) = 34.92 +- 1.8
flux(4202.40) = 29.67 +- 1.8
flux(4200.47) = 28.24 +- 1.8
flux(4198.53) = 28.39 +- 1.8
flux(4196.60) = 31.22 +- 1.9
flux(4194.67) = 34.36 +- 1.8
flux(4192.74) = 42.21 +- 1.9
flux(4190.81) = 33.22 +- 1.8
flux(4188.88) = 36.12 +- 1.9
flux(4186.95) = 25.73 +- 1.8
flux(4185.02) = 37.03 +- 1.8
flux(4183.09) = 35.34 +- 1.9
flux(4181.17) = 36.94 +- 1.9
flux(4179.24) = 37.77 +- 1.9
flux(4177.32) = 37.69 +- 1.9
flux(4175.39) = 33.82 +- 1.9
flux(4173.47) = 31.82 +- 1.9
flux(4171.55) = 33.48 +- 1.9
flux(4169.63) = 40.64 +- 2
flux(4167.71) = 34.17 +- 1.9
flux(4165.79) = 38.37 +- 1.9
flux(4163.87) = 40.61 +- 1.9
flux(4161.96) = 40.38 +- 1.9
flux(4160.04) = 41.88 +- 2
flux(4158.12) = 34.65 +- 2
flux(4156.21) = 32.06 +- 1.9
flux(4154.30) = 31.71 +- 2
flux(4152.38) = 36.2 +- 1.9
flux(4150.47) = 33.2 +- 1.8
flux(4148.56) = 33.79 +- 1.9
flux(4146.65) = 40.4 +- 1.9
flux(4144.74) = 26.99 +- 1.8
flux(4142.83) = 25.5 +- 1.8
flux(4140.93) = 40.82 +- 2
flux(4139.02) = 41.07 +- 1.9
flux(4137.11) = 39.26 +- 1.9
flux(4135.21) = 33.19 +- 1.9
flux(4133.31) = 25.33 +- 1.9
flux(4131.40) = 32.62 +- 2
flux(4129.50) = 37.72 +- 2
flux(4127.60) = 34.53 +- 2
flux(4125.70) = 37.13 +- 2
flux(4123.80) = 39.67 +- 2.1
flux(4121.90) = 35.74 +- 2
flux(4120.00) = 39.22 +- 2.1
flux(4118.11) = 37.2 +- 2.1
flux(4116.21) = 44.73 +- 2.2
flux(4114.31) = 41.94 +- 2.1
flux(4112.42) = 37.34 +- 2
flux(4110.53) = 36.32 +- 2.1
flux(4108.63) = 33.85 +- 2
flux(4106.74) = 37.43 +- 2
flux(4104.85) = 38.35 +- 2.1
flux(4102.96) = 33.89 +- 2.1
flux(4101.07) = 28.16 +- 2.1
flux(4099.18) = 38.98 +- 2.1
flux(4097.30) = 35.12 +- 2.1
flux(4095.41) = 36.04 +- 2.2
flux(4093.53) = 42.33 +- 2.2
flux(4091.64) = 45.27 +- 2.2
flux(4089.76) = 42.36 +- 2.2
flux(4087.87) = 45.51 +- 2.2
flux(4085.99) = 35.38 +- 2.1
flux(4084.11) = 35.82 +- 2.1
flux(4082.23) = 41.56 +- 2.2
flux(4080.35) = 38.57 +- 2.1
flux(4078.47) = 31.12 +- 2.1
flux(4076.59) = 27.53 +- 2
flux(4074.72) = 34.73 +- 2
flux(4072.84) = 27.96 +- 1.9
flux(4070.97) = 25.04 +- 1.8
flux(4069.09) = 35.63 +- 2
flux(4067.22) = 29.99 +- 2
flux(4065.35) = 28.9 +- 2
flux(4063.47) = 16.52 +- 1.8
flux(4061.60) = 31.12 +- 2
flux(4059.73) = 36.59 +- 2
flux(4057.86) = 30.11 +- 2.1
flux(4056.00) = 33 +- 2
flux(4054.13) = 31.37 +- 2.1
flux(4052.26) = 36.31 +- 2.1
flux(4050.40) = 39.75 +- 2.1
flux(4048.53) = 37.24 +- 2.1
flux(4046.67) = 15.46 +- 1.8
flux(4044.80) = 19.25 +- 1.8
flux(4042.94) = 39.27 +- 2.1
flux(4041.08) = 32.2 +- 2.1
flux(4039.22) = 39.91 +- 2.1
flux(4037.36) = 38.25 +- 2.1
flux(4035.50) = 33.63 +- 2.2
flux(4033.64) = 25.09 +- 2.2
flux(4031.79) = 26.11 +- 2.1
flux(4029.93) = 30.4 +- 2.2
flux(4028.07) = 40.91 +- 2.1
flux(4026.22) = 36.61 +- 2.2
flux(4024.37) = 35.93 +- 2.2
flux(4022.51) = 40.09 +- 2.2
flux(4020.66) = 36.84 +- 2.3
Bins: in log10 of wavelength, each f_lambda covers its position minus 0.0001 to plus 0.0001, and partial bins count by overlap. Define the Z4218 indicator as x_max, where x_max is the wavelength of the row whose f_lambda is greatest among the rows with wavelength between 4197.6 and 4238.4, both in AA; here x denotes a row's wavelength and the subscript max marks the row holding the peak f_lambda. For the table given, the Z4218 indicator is 4208.21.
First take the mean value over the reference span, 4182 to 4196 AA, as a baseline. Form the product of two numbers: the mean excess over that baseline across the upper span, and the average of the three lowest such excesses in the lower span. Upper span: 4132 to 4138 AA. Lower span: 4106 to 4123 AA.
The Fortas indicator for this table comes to -1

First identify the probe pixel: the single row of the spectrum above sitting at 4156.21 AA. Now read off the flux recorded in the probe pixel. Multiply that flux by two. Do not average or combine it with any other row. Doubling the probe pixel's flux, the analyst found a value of 64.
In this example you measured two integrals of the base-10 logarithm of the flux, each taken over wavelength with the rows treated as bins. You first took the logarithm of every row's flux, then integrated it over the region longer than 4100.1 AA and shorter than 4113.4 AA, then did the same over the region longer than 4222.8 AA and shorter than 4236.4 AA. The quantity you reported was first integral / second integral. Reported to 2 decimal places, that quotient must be 1.04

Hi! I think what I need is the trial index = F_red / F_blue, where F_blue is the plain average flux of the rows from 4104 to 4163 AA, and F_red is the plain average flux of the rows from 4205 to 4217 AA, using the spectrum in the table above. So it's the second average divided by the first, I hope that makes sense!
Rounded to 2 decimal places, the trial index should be 1.04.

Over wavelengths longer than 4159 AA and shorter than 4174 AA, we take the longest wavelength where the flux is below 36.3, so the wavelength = 4173.47 AA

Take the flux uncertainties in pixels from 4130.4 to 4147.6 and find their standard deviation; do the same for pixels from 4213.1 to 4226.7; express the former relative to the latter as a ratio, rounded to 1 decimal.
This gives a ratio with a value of 0.6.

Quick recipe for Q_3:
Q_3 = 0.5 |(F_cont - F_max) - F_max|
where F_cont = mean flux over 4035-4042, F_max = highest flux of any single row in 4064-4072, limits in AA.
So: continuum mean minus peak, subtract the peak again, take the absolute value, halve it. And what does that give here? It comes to 17.6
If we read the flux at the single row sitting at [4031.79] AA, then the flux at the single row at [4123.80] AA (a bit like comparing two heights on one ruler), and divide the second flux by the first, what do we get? 1.5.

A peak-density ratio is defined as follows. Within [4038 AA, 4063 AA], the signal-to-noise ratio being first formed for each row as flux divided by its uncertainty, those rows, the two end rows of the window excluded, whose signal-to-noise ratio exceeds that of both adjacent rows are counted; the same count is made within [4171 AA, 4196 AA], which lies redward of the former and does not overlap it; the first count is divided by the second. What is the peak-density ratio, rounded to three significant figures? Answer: 1.00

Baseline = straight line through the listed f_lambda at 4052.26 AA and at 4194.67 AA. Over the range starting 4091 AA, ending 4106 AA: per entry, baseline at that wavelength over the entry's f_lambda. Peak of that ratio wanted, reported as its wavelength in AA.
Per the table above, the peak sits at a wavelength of 4101.07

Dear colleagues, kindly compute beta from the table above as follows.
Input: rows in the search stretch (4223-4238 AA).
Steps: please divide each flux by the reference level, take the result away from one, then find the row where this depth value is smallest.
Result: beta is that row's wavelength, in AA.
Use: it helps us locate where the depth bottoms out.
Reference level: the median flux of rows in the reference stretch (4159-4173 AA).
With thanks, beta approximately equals 4231.53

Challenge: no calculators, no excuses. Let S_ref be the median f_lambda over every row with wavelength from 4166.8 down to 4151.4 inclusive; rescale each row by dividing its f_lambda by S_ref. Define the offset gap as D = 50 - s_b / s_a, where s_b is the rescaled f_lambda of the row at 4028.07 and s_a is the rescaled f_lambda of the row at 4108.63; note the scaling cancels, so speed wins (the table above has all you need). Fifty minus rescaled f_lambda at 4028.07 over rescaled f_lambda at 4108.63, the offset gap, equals 48.8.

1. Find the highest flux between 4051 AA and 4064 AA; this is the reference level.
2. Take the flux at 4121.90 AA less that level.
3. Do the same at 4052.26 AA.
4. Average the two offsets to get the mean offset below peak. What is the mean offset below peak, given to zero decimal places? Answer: -1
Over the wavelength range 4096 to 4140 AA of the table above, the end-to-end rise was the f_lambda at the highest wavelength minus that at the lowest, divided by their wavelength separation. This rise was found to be 0.14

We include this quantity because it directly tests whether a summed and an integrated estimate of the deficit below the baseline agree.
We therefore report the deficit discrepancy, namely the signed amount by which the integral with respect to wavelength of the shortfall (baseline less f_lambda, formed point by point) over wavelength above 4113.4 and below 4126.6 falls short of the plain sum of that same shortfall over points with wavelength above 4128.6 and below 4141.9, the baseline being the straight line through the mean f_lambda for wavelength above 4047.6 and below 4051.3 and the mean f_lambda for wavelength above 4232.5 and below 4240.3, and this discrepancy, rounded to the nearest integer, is 43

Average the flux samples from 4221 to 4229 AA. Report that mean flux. 26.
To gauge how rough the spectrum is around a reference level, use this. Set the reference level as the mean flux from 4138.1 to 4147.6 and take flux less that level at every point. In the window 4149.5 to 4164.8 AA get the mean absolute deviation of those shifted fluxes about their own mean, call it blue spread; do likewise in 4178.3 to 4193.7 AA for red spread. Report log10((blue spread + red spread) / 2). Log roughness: 0.52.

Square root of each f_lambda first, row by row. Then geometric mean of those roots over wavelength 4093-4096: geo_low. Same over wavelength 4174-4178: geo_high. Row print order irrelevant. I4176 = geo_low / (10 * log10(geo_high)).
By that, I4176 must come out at 0.81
